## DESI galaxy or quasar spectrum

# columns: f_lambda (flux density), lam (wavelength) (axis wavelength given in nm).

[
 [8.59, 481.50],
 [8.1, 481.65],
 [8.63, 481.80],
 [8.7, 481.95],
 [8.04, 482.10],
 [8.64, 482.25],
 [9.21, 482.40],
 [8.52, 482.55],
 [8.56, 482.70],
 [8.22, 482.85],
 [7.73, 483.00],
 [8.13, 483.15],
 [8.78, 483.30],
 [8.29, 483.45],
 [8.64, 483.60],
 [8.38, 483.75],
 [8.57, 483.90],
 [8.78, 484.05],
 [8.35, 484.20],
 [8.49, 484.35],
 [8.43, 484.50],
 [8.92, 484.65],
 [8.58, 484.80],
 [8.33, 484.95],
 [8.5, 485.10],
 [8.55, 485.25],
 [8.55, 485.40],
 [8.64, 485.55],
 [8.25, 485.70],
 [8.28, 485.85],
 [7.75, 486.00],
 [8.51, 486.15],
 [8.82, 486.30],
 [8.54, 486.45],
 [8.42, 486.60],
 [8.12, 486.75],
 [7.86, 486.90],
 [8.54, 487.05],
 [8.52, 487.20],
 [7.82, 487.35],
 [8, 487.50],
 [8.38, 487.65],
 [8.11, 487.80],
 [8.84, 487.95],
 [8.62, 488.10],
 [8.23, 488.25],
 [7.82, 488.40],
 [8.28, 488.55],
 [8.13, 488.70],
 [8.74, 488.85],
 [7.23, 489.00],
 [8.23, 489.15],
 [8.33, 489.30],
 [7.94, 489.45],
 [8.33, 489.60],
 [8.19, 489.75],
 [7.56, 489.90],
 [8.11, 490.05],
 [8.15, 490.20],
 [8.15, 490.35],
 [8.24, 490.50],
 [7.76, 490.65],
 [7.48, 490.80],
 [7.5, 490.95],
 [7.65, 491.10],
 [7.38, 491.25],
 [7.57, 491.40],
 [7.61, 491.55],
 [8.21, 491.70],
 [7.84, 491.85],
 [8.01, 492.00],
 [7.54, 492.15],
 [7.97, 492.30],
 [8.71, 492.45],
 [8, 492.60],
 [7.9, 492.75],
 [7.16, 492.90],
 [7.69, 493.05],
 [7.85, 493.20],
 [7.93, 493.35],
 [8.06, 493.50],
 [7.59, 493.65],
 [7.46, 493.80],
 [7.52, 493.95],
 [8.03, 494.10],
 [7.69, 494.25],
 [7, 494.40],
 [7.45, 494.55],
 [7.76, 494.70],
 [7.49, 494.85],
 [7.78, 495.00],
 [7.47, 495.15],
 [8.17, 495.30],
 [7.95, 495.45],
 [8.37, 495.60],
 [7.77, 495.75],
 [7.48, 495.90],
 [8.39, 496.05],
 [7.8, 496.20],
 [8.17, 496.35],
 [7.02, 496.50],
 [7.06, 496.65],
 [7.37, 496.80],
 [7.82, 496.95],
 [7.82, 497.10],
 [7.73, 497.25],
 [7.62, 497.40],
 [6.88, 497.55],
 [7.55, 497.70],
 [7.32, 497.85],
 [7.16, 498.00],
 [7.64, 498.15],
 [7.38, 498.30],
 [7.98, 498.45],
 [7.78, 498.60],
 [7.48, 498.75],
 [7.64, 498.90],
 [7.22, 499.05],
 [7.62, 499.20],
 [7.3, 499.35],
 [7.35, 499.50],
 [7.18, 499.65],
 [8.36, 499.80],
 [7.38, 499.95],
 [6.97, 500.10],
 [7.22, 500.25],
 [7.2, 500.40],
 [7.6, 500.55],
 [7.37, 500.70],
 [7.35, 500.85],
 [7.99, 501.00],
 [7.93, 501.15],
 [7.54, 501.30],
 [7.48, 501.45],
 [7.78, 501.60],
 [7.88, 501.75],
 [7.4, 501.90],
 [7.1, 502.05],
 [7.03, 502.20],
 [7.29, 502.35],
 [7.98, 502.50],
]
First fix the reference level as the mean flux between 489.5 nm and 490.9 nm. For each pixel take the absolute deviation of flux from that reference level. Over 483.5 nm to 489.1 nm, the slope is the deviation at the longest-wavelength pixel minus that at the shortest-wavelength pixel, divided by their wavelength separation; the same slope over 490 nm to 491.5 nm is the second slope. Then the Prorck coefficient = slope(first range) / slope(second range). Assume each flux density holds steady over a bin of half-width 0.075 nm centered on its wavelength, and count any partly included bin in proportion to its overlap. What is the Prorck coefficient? 0.1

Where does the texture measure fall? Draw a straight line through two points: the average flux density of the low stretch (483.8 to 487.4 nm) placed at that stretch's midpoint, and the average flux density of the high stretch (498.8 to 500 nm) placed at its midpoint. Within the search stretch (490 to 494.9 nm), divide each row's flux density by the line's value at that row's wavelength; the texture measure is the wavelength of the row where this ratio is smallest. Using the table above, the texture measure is 494.40 nm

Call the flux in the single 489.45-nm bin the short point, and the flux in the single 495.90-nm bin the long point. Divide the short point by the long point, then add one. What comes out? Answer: 2.06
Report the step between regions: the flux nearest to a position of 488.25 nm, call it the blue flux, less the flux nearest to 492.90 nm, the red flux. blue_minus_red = 1.1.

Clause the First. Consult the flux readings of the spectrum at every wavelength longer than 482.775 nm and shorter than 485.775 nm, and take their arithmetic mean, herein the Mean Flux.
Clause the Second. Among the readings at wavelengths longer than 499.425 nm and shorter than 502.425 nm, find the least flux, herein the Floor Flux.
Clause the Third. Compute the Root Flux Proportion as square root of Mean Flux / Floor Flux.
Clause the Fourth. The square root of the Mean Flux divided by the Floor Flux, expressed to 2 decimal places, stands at 1.10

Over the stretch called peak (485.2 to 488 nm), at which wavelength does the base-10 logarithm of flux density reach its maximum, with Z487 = 487.95 nm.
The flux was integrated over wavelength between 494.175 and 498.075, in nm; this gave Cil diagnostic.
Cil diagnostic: 29.7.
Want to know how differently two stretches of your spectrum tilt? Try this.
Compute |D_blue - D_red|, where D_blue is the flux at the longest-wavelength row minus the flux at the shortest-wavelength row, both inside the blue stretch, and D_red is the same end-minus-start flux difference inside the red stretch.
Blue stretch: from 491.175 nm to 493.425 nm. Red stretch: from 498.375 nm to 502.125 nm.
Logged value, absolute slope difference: 1.4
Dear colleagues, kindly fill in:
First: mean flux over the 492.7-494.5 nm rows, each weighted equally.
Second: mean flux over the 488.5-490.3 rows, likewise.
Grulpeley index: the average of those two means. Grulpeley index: 7.88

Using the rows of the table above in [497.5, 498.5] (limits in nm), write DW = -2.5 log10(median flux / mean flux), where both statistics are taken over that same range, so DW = 0.005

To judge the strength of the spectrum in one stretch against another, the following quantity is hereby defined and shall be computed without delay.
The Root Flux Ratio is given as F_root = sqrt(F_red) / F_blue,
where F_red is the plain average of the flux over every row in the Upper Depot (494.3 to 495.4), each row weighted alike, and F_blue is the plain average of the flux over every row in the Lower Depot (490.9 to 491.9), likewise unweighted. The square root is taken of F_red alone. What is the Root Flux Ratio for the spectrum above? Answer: 0.359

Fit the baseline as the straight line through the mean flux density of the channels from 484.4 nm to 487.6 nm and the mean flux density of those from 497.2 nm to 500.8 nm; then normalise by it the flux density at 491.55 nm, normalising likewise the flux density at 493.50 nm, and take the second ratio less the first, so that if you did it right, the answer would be 0.07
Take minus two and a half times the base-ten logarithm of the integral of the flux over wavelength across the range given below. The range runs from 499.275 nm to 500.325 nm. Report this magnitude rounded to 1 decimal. -2.2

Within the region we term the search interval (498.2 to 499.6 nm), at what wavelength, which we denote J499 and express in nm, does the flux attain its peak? 498.45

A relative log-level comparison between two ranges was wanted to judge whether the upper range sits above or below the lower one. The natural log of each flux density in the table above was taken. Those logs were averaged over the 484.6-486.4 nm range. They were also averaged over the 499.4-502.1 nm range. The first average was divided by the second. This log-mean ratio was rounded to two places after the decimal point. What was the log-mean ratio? 1.06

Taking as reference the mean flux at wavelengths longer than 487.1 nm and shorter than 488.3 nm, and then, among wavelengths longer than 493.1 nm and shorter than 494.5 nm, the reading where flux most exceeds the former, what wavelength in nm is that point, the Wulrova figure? 493.50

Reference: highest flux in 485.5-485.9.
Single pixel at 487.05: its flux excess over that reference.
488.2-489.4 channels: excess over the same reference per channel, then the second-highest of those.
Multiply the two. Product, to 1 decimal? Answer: 0.0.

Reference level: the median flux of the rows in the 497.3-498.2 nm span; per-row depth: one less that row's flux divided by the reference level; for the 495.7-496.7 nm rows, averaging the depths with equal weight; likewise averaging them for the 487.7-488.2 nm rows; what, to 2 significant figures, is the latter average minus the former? -0.11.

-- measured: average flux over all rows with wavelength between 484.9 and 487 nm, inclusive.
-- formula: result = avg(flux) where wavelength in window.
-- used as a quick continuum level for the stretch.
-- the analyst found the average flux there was 8.37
